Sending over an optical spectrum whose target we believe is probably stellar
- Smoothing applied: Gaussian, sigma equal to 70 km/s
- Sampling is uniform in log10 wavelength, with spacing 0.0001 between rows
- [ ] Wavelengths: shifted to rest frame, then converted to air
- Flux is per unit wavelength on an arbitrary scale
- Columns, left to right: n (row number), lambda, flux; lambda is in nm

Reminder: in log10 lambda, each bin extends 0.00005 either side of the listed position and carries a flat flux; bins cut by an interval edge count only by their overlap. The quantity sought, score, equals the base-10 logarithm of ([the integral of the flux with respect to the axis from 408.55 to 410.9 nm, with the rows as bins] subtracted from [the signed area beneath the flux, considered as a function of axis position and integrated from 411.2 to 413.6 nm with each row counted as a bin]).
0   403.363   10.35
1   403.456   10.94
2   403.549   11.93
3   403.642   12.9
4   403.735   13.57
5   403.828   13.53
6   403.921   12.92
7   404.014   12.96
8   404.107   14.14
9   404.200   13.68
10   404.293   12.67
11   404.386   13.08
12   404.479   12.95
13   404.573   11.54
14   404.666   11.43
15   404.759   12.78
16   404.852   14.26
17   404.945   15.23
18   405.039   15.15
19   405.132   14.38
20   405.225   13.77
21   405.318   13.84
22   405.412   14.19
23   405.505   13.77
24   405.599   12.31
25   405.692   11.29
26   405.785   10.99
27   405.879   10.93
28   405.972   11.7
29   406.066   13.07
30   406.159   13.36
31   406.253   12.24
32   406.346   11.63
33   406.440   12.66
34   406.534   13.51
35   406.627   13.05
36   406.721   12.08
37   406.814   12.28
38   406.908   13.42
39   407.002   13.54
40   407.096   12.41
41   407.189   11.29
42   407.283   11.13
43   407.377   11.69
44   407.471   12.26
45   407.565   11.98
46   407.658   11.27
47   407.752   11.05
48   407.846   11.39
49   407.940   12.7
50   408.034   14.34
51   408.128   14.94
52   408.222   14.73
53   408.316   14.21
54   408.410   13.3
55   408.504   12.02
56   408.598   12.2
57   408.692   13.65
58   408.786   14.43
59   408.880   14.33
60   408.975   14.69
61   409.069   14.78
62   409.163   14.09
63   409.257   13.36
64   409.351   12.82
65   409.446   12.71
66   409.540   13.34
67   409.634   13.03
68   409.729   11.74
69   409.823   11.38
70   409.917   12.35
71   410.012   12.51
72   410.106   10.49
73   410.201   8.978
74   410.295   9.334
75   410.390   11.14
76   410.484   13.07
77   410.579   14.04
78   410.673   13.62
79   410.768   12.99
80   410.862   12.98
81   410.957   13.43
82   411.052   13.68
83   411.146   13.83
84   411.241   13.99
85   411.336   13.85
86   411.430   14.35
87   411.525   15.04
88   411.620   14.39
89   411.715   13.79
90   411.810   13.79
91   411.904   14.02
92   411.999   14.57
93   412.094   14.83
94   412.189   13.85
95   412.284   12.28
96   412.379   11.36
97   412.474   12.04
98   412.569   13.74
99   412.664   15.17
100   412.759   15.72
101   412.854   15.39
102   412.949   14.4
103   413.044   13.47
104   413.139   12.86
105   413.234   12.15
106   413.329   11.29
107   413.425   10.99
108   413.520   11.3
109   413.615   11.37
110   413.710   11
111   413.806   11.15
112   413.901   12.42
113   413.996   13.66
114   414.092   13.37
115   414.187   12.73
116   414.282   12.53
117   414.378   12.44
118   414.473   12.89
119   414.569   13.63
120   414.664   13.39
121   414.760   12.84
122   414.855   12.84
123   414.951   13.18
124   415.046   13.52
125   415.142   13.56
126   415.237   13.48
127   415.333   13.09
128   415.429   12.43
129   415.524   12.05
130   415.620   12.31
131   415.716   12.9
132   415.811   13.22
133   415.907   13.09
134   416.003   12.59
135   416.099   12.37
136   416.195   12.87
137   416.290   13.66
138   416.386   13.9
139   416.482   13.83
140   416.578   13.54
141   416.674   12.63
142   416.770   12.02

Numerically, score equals 0.4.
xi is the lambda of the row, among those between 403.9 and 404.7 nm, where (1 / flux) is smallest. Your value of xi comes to 404.107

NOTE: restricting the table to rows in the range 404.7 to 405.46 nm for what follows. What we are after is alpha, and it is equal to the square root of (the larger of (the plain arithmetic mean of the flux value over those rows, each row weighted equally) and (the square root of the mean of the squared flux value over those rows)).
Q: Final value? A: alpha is 3.77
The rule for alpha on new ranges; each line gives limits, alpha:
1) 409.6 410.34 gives 3.36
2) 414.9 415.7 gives 3.60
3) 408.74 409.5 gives 3.73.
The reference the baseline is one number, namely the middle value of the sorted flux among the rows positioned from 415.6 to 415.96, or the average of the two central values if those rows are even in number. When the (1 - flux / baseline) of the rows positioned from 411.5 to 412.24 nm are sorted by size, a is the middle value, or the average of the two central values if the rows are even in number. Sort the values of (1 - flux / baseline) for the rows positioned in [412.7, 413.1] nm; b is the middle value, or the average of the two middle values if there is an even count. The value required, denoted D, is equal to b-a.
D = -0.05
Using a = -0.09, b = -0.15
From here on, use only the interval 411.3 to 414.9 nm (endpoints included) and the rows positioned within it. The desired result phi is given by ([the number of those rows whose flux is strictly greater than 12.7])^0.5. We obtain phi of 5.0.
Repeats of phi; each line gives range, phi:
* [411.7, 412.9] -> 3.2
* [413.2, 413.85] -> 0.0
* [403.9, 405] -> 3.0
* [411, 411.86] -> 3.0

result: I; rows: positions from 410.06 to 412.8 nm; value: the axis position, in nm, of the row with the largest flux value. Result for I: 412.759 nm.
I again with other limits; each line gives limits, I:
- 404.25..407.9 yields 404.945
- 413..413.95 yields 413.044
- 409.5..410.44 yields 409.540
